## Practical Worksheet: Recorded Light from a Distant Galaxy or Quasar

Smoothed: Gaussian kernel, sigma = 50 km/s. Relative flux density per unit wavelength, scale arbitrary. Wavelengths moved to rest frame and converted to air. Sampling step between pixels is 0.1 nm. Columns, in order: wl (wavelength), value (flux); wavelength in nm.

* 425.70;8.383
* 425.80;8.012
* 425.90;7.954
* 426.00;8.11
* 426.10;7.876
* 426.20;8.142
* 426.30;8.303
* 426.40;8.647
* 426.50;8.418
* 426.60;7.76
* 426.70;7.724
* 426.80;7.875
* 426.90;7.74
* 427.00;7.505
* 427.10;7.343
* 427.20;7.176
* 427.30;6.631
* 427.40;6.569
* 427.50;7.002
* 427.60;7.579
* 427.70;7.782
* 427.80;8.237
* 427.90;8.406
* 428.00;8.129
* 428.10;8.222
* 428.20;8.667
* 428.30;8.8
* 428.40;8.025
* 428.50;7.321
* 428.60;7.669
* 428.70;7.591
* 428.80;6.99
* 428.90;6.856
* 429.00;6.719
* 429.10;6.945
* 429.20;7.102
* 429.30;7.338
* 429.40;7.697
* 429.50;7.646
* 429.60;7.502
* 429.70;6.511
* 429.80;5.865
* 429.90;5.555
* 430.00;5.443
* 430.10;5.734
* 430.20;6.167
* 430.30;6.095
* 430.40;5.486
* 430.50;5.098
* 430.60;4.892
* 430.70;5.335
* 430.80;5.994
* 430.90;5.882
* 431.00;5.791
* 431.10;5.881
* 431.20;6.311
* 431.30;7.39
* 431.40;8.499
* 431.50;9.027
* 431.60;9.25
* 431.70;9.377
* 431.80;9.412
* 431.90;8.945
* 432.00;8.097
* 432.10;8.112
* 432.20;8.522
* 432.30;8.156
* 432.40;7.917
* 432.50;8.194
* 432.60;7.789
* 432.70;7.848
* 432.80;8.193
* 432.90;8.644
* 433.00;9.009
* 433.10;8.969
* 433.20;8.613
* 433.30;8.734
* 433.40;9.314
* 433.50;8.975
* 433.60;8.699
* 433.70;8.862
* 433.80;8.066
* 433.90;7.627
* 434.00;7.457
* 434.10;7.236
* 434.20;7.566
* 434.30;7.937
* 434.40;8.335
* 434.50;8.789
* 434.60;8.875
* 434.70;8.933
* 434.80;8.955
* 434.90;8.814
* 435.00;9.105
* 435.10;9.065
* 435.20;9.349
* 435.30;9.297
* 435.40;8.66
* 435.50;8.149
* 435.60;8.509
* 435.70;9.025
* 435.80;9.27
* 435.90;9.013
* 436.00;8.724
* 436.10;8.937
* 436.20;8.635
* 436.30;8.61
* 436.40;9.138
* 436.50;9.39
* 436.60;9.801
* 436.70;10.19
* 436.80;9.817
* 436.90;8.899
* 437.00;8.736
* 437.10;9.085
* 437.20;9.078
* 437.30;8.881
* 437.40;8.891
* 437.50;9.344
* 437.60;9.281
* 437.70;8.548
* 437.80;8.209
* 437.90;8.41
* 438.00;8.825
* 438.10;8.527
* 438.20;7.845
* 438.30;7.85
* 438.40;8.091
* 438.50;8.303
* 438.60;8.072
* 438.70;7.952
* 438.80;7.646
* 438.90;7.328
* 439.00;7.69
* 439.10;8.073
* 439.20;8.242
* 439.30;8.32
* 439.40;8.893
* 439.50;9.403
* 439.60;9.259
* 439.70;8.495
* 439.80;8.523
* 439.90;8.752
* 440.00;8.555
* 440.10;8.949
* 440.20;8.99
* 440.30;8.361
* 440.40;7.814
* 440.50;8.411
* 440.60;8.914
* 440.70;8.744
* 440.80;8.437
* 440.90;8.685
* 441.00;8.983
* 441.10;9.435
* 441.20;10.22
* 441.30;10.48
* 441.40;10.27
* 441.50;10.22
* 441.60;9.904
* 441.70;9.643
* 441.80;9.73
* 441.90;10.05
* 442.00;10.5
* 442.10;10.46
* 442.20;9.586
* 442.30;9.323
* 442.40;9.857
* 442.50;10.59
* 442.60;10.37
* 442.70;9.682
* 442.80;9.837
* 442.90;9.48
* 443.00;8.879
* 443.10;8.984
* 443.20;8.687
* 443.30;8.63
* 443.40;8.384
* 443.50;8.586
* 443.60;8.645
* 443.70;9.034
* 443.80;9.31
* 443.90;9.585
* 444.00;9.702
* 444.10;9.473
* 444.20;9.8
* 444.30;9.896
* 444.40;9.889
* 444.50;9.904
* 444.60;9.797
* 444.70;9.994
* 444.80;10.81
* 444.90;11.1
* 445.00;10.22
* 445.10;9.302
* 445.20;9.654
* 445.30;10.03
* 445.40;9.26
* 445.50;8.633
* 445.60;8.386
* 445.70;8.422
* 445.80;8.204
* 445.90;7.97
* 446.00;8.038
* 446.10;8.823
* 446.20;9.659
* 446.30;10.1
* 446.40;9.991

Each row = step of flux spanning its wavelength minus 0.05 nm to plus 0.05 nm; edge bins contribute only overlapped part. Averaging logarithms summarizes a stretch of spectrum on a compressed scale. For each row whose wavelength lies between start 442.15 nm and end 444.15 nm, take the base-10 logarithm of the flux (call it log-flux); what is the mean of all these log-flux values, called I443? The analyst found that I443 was 0.97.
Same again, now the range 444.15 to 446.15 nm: 0.97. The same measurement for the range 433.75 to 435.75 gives 0.93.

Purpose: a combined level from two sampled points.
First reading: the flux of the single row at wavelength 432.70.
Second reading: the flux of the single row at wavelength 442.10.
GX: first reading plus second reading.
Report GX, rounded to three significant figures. 18.3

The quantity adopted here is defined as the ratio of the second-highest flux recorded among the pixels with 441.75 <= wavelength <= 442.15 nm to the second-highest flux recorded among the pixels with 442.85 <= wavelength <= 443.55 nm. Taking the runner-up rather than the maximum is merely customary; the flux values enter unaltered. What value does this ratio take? 1.16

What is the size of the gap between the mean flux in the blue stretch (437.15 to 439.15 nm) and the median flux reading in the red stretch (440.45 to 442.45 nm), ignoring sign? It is 1.34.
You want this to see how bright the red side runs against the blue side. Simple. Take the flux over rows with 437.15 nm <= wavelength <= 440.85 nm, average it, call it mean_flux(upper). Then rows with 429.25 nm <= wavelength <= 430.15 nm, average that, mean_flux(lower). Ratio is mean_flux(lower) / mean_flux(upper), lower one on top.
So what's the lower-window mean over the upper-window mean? 0.78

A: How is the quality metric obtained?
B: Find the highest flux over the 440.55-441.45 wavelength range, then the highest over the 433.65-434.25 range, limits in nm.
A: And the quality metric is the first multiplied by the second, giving 93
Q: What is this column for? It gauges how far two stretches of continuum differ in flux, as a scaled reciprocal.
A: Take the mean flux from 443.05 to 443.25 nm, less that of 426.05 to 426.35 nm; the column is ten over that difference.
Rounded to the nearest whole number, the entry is 14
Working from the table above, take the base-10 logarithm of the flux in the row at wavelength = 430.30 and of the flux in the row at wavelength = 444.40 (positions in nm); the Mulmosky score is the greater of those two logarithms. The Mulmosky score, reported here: 1.00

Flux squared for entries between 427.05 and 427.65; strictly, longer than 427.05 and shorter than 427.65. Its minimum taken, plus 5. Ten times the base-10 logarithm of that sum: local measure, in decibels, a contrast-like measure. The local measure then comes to 16.8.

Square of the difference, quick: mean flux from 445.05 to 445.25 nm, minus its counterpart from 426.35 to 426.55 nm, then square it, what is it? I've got 0.9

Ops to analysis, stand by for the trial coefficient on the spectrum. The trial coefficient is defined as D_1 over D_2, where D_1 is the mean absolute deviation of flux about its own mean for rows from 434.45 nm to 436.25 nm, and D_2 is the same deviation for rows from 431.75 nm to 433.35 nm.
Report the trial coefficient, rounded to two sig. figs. 0.54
